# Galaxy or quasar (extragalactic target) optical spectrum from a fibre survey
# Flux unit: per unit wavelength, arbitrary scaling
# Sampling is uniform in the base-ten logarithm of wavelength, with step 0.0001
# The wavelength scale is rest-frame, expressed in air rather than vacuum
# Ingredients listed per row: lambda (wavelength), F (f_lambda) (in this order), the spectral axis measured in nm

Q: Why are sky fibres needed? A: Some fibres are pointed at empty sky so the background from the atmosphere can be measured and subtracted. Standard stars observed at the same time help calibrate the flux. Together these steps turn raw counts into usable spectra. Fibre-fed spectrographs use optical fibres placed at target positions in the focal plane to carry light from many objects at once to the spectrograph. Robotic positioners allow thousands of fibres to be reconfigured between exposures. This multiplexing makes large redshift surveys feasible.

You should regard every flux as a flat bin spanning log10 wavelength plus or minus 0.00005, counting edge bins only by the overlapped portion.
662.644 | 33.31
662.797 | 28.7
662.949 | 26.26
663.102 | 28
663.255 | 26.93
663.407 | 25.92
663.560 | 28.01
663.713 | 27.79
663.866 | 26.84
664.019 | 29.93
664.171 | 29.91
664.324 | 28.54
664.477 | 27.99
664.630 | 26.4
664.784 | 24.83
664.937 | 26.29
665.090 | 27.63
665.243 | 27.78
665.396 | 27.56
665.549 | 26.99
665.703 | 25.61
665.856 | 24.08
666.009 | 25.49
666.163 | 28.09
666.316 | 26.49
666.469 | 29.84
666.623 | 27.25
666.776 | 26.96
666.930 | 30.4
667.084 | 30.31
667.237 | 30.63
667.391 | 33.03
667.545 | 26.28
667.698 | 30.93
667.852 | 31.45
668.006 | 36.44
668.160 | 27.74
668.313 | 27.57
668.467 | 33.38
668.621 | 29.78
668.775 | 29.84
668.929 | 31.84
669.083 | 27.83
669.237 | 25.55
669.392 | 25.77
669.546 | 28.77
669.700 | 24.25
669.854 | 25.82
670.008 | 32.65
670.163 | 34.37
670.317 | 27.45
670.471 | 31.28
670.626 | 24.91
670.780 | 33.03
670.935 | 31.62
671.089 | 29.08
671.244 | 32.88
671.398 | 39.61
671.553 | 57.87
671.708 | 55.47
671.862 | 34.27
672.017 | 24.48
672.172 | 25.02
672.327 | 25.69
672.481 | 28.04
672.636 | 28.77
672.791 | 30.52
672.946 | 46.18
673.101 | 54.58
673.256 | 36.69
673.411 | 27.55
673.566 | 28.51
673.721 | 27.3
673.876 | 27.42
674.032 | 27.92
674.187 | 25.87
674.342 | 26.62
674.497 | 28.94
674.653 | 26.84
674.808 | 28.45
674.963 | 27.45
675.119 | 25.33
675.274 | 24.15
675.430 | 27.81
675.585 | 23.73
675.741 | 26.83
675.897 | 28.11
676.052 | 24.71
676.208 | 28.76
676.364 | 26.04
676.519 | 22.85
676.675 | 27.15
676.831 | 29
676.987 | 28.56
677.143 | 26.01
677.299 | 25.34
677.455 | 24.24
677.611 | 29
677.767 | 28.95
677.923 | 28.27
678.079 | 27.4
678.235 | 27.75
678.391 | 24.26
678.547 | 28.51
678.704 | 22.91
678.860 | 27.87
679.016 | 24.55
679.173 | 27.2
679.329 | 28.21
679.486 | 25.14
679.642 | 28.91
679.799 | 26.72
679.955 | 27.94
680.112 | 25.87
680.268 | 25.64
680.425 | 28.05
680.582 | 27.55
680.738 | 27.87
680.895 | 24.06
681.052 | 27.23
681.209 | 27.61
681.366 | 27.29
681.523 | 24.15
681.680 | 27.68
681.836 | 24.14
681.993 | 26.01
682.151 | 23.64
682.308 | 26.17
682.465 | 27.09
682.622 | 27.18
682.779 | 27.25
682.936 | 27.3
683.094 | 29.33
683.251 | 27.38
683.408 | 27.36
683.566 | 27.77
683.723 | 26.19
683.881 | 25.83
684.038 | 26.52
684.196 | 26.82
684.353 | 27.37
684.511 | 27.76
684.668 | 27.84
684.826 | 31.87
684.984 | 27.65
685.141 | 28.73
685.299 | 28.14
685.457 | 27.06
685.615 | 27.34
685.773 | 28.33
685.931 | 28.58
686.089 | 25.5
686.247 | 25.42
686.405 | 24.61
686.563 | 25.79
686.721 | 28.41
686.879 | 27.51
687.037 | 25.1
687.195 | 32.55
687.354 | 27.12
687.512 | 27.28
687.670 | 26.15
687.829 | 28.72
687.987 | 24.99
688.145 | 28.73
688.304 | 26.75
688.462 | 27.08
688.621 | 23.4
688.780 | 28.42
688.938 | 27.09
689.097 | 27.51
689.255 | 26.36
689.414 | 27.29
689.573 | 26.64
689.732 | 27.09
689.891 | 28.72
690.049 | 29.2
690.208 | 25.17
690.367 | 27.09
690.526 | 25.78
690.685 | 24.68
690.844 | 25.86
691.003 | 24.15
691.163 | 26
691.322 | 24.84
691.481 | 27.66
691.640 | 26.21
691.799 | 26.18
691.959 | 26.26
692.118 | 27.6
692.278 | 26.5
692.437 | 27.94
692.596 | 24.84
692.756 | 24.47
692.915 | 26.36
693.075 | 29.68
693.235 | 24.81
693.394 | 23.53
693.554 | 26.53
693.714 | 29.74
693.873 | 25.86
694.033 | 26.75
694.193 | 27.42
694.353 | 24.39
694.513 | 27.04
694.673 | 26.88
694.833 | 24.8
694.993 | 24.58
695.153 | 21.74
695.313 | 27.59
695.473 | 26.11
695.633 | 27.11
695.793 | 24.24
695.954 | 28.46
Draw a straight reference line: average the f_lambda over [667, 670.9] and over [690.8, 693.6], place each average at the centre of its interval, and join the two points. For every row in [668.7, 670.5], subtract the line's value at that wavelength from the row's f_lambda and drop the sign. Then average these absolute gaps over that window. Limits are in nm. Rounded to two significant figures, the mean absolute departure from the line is 2.8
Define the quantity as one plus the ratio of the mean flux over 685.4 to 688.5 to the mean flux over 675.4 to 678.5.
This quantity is 2.02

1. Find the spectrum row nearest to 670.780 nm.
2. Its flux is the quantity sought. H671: 33.03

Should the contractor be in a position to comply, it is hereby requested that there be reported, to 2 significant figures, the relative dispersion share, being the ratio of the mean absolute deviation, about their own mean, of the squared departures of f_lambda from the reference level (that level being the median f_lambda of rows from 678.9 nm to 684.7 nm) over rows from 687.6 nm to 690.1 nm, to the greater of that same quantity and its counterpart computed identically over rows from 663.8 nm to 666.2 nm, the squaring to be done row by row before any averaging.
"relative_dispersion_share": 0.85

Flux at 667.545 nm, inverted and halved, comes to 0.0190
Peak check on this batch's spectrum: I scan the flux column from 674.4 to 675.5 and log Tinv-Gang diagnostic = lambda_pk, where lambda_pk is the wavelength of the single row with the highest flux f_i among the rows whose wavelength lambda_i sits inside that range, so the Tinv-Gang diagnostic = 674.497 nm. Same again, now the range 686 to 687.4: 687.195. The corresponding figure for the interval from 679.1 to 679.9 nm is 679.642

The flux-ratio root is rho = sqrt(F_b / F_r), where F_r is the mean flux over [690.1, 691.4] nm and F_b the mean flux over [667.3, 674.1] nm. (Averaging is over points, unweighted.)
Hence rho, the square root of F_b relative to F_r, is 1.12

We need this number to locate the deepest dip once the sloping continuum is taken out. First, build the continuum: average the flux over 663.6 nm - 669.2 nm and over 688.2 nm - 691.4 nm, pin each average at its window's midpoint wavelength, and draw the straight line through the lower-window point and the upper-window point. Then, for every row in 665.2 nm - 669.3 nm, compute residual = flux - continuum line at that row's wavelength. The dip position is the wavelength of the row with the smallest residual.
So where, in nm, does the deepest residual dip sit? 665.856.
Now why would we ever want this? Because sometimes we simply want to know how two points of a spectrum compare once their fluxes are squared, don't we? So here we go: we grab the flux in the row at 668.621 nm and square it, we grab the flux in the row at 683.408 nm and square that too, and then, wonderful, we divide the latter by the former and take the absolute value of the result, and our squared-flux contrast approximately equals 0.84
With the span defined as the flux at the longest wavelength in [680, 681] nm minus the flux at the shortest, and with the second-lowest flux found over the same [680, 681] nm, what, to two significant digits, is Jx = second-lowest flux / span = -14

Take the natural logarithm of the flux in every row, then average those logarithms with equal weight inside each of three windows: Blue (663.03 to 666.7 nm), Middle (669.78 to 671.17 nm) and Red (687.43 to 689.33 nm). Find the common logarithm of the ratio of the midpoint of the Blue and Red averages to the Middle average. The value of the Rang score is -0.013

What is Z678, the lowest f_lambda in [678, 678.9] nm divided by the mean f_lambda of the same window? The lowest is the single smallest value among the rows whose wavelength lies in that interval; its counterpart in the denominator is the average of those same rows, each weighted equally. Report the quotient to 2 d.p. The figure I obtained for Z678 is 0.87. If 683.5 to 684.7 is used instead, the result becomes 0.96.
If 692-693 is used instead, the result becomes 0.93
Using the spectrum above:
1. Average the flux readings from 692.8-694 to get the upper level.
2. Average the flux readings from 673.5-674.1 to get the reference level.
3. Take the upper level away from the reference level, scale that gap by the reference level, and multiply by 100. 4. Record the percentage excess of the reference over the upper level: 4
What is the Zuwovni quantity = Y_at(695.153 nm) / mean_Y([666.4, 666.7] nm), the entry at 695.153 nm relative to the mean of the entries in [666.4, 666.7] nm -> 0.76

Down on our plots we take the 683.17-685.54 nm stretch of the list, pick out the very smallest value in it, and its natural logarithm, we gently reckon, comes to 3.25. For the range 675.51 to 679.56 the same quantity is 3.13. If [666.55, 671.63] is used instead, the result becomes 3.19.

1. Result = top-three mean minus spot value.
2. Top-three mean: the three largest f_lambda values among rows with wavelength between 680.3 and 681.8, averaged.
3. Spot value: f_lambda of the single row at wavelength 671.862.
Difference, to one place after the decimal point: -6.4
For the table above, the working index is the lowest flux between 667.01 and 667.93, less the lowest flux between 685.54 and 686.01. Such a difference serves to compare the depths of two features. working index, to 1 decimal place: -1.1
